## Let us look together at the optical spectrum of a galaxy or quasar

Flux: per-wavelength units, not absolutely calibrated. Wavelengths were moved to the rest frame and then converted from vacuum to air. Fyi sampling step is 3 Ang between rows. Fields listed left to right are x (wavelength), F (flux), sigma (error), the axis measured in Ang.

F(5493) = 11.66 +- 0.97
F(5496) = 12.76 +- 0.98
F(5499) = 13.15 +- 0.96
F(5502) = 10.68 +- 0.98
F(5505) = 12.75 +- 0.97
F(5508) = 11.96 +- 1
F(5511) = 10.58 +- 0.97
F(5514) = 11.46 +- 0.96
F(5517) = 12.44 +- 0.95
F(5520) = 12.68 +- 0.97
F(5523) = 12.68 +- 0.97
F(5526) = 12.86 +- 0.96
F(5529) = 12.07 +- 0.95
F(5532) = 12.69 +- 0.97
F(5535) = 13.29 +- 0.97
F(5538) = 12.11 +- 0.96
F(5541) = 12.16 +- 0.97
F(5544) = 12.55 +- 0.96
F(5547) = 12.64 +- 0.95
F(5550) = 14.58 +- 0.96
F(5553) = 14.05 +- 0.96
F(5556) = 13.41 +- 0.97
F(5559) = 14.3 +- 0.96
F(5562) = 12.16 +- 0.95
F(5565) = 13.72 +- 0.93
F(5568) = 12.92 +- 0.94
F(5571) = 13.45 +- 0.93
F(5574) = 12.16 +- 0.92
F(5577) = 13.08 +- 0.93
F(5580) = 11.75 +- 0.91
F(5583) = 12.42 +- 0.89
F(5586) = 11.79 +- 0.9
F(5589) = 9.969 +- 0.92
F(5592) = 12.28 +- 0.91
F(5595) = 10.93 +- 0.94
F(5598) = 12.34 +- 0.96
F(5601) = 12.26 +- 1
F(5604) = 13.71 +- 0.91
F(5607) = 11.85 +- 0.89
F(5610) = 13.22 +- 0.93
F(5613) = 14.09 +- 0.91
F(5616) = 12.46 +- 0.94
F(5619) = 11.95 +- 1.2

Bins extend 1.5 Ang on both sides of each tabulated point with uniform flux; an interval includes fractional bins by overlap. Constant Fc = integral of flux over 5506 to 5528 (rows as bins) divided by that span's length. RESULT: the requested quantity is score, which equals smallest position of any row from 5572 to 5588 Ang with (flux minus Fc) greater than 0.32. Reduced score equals 5577 Ang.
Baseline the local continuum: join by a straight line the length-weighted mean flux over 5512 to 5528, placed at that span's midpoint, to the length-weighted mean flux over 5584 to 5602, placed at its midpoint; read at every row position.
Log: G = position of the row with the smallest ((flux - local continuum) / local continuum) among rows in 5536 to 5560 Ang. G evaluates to 5538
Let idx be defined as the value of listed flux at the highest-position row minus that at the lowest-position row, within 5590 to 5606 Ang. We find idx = 1.4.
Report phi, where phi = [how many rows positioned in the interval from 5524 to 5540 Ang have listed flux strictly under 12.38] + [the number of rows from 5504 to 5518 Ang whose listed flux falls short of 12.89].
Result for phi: 7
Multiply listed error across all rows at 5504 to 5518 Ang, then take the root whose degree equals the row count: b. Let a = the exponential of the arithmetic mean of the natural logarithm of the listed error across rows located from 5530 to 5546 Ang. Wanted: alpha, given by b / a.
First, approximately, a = 0.966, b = 0.970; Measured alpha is 1.00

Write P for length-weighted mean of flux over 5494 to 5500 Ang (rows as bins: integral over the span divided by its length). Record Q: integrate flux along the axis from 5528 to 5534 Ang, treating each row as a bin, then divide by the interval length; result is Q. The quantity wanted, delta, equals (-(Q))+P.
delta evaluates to 0.3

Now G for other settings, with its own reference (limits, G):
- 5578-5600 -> 5589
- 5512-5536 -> 5514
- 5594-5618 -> 5595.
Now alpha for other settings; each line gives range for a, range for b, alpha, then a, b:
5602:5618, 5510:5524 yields 1.05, 0.916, 0.964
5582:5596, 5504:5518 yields 1.06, 0.912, 0.970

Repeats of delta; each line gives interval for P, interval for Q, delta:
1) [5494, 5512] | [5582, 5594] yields 0.5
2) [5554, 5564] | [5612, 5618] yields 0.3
